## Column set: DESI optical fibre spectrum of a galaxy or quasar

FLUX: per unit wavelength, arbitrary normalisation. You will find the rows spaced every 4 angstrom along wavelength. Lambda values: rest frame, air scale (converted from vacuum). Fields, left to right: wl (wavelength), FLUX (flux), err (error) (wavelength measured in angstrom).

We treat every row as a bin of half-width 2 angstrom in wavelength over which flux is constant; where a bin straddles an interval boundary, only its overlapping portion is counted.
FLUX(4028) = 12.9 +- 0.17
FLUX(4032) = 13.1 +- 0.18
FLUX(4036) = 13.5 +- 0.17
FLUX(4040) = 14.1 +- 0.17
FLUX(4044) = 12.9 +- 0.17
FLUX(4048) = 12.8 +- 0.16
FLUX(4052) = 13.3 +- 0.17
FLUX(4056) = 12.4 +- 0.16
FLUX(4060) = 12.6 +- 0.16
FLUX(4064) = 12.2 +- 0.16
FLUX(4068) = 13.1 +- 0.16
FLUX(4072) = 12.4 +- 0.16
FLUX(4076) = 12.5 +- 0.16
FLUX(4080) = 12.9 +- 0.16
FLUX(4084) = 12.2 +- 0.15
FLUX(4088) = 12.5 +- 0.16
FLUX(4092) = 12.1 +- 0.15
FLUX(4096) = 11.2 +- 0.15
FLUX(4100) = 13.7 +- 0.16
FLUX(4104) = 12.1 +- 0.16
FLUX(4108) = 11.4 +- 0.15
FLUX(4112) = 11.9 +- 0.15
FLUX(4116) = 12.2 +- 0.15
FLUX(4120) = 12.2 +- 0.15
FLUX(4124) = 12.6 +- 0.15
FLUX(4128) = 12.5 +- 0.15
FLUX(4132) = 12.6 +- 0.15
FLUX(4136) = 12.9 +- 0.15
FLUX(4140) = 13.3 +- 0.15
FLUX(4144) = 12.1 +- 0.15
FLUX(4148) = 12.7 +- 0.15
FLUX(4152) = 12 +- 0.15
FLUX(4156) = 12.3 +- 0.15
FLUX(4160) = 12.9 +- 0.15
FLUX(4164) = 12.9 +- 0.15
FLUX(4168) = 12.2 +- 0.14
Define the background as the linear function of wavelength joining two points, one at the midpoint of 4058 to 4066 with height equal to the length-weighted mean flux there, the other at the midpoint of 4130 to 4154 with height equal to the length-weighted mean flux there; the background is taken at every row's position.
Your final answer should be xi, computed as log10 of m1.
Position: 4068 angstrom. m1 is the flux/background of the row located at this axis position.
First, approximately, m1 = 1.06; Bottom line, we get 0.023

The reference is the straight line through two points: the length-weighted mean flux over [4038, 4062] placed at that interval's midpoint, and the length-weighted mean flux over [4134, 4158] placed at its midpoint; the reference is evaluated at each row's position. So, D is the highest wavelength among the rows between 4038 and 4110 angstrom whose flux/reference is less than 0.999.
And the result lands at 4108 angstrom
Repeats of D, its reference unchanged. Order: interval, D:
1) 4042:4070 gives 4064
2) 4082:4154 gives 4152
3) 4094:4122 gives 4120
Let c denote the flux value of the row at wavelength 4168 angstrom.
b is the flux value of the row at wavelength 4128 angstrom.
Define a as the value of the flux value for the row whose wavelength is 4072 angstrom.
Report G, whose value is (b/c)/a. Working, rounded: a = 12.4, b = 12.5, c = 12.2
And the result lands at 0.083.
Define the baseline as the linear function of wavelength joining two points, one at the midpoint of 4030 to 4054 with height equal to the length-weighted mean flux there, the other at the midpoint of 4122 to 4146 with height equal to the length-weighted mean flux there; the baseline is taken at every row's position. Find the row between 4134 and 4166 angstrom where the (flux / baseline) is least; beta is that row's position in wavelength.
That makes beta 4152 angstrom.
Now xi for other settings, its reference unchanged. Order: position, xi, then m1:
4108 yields -0.041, 0.91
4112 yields -0.022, 0.95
